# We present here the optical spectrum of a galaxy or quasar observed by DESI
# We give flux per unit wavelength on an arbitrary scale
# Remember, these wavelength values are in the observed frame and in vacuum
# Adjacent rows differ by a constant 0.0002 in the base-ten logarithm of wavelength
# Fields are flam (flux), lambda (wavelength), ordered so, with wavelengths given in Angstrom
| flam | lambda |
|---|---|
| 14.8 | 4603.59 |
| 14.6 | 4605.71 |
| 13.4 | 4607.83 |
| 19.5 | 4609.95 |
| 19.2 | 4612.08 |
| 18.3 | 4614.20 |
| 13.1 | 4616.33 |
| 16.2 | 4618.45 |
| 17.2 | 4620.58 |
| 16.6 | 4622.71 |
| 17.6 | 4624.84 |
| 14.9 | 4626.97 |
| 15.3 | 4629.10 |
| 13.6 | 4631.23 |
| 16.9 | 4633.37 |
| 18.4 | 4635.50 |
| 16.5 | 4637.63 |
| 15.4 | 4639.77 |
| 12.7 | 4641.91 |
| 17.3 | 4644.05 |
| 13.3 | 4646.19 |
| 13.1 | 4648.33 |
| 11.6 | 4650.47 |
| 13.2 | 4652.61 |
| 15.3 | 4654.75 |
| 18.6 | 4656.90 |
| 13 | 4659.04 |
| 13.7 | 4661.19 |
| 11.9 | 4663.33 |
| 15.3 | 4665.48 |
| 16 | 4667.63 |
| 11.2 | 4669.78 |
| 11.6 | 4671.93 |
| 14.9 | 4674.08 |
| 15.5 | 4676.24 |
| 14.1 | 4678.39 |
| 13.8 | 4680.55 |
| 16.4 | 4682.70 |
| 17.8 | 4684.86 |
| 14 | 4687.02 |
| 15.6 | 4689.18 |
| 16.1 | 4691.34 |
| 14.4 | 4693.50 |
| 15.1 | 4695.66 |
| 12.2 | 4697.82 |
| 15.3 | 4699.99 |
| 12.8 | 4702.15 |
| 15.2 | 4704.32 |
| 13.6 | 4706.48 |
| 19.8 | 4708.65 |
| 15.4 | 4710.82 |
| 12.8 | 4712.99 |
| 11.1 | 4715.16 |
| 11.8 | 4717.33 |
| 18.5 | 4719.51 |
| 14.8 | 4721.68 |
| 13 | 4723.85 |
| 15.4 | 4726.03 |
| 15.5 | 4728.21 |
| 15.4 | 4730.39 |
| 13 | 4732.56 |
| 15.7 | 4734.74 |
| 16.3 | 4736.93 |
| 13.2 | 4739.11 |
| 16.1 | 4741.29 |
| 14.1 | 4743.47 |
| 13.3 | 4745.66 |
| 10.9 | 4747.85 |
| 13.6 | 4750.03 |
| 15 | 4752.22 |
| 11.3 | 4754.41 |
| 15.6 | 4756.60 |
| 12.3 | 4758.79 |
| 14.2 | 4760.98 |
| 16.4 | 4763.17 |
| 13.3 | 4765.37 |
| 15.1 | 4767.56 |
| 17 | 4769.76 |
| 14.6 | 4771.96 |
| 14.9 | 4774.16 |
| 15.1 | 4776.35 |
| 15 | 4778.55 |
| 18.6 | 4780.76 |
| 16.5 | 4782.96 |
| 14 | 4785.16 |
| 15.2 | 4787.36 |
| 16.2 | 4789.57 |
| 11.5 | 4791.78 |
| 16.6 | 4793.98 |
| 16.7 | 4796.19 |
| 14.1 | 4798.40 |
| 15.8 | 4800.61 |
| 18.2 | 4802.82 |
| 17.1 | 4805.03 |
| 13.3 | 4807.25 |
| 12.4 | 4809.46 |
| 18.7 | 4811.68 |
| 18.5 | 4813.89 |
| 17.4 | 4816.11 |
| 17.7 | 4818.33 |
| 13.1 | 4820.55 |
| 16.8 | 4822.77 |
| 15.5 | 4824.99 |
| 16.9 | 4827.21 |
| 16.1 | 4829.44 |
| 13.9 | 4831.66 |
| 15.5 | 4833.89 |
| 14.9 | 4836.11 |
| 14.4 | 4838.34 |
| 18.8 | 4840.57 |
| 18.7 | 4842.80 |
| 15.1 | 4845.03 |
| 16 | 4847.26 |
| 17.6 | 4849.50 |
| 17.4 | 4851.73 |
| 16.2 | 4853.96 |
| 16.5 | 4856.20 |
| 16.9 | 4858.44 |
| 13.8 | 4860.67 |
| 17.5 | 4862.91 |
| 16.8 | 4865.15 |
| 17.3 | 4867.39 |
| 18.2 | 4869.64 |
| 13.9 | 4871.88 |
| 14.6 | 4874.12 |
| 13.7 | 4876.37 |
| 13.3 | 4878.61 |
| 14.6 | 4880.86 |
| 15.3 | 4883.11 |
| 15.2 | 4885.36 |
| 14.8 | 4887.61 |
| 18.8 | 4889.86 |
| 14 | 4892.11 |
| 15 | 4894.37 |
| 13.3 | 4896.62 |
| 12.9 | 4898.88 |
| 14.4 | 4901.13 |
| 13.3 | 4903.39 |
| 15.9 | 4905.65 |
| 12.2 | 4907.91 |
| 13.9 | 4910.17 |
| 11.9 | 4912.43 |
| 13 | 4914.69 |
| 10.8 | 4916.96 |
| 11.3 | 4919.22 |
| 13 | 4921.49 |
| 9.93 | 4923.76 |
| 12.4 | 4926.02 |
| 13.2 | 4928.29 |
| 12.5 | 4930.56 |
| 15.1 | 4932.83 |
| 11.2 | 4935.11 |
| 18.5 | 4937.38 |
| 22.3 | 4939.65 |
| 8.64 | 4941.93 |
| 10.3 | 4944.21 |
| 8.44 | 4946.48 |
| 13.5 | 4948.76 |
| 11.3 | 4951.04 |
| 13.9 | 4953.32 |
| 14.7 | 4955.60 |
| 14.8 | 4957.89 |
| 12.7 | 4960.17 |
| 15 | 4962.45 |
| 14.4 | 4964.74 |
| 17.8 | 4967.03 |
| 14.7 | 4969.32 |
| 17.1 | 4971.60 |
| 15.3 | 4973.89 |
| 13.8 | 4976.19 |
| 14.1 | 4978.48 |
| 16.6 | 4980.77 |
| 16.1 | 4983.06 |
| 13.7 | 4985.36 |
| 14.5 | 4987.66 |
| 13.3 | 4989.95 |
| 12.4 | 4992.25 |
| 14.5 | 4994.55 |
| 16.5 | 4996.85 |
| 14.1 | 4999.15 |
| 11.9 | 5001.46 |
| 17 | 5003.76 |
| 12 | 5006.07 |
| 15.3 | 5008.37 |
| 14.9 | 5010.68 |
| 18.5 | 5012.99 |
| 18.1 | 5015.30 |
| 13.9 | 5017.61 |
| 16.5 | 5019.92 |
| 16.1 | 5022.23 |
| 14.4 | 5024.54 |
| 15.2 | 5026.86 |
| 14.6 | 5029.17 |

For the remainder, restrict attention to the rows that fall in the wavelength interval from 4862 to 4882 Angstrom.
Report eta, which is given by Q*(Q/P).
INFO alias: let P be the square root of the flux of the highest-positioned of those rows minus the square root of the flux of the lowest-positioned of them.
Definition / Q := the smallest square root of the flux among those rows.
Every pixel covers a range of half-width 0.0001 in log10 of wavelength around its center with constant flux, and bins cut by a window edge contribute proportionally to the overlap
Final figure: -37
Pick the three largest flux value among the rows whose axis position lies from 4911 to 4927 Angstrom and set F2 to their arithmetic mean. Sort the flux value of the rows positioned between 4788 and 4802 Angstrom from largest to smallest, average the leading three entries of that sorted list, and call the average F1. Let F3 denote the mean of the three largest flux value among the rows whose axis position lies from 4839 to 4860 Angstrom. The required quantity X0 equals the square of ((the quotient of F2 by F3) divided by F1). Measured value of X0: 0.0018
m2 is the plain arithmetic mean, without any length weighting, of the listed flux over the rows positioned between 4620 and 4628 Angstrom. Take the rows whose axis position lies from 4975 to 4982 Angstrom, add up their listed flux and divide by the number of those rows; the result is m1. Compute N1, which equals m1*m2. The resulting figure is 246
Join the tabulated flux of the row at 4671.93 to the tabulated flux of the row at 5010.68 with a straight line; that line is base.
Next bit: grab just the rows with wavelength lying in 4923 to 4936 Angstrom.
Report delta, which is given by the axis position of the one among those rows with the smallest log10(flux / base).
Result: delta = 4923.76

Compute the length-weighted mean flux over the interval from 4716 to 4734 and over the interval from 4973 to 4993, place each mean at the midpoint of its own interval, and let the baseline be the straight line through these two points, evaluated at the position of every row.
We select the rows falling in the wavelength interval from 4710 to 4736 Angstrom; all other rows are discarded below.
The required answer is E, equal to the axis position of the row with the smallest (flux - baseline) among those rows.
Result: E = 4715.16 Angstrom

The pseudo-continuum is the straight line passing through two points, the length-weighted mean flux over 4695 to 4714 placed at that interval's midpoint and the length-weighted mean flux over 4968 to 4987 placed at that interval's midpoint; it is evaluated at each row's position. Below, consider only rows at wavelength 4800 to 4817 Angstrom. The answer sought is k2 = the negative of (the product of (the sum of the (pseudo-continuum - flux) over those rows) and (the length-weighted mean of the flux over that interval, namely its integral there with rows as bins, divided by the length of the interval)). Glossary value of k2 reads 204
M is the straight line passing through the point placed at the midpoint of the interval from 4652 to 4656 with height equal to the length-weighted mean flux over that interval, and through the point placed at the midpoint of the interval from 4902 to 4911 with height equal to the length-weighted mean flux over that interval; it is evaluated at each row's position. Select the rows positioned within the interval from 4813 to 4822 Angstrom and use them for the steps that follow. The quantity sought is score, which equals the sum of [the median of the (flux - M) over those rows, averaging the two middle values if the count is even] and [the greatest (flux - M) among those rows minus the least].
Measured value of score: 8.8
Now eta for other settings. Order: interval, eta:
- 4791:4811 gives 88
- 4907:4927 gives 348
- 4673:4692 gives 91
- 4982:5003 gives -21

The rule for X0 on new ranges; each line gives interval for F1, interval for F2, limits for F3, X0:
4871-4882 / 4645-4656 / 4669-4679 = 0.0043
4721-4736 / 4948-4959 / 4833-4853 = 0.0026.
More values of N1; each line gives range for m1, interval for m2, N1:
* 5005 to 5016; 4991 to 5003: 219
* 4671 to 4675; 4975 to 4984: 201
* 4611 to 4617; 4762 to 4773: 258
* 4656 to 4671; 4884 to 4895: 222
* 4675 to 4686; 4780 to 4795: 241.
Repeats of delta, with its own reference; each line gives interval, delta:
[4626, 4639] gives 4631.23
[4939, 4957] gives 4946.48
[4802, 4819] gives 4809.46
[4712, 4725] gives 4715.16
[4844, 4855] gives 4845.03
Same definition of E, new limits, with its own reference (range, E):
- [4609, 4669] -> 4650.47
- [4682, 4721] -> 4715.16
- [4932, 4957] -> 4946.48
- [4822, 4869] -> 4860.67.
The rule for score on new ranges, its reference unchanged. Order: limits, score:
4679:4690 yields 5.2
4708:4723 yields 9.1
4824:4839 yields 4.4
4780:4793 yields 8.6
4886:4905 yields 6.2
